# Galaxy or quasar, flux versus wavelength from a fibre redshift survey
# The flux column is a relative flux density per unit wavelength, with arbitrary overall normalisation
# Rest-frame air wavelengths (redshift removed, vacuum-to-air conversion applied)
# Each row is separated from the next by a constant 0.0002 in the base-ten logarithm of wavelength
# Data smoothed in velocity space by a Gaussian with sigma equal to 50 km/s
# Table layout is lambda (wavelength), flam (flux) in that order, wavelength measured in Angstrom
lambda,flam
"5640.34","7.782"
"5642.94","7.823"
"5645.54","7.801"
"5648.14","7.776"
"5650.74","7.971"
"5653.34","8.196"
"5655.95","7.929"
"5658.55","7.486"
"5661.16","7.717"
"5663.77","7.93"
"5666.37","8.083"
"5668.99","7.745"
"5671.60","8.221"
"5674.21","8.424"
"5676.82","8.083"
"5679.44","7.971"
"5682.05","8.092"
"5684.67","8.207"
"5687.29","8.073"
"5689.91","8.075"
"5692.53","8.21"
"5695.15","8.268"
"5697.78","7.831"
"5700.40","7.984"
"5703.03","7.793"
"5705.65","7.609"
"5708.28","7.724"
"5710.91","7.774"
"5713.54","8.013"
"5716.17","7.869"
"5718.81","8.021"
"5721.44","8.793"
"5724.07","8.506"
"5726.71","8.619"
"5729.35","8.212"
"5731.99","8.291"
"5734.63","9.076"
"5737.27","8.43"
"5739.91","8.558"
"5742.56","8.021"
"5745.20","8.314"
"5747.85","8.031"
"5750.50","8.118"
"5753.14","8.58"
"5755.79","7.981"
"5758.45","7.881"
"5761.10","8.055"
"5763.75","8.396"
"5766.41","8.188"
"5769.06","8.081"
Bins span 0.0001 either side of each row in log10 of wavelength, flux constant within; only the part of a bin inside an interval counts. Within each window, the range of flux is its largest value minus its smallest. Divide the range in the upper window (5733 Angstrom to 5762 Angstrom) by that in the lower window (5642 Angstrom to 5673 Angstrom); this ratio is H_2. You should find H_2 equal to 1.6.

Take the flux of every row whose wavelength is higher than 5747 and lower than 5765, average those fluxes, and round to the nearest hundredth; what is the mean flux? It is 8.15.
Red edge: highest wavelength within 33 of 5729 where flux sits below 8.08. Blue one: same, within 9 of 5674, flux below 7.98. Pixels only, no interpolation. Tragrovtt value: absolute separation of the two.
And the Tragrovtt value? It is 81.7 Angstrom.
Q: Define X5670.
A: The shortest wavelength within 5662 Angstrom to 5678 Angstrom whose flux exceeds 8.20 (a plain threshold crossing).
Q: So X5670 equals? 5671.60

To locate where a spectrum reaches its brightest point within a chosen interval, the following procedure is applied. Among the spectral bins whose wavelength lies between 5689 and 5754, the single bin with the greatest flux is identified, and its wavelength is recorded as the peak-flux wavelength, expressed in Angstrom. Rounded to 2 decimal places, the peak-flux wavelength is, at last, 5734.63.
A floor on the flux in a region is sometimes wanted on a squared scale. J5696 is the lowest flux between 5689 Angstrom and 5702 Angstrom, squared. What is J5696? 61.3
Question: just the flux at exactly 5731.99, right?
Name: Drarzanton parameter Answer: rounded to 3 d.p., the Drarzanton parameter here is 8.291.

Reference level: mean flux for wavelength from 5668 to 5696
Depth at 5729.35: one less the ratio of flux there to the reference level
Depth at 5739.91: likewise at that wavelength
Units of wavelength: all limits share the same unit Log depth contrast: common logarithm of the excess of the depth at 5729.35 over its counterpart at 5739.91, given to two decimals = -1.37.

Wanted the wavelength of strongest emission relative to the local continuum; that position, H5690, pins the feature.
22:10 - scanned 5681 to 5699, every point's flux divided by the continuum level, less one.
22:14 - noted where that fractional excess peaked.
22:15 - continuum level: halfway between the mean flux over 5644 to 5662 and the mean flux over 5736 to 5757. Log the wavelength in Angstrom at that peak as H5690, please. 5695.15 Angstrom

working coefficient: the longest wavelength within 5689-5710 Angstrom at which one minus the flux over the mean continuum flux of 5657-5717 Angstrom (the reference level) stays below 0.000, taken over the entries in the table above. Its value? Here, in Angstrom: 5700.40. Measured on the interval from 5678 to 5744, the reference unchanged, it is 5742.56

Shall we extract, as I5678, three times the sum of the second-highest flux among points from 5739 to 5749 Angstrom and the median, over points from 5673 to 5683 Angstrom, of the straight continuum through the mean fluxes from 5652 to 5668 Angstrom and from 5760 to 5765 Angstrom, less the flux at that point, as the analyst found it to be 24.5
